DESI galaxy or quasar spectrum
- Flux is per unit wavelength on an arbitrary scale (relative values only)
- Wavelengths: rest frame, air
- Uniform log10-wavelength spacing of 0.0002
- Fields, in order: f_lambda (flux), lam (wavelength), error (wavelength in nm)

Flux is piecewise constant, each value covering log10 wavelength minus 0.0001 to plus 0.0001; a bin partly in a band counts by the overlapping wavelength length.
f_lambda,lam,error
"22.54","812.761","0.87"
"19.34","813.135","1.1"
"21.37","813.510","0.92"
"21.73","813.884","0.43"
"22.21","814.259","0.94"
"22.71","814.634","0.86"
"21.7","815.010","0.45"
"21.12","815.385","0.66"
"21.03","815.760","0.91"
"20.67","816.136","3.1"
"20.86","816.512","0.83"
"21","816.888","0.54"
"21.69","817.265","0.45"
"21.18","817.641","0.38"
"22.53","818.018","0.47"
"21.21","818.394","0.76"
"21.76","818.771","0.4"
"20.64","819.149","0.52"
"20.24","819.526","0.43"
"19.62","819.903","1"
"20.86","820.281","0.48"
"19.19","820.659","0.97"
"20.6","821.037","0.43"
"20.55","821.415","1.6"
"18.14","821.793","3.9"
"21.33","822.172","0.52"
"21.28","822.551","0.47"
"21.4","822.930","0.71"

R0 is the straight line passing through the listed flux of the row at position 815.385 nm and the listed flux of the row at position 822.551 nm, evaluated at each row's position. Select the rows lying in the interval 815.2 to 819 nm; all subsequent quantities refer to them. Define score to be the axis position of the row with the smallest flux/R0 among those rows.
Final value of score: 816.136 nm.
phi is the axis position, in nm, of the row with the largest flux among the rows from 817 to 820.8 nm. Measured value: 818.018 nm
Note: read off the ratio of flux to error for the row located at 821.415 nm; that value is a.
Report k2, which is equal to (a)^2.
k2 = 165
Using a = 13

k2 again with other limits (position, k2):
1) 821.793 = 22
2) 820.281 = 1889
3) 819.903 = 385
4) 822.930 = 908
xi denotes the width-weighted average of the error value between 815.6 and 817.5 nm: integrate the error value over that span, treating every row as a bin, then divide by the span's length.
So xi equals 1.15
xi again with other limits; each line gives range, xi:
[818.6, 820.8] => 0.63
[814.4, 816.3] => 1.17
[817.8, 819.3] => 0.53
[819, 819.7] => 0.47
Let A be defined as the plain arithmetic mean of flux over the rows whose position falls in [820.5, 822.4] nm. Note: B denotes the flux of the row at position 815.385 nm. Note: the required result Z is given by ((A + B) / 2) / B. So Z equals 0.97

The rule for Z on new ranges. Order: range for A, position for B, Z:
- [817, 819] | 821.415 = 1.03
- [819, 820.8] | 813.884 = 0.96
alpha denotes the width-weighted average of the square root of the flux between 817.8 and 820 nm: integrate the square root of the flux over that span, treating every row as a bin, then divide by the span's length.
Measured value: 4.59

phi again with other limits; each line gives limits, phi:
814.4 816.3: 814.634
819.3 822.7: 822.172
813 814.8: 814.634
